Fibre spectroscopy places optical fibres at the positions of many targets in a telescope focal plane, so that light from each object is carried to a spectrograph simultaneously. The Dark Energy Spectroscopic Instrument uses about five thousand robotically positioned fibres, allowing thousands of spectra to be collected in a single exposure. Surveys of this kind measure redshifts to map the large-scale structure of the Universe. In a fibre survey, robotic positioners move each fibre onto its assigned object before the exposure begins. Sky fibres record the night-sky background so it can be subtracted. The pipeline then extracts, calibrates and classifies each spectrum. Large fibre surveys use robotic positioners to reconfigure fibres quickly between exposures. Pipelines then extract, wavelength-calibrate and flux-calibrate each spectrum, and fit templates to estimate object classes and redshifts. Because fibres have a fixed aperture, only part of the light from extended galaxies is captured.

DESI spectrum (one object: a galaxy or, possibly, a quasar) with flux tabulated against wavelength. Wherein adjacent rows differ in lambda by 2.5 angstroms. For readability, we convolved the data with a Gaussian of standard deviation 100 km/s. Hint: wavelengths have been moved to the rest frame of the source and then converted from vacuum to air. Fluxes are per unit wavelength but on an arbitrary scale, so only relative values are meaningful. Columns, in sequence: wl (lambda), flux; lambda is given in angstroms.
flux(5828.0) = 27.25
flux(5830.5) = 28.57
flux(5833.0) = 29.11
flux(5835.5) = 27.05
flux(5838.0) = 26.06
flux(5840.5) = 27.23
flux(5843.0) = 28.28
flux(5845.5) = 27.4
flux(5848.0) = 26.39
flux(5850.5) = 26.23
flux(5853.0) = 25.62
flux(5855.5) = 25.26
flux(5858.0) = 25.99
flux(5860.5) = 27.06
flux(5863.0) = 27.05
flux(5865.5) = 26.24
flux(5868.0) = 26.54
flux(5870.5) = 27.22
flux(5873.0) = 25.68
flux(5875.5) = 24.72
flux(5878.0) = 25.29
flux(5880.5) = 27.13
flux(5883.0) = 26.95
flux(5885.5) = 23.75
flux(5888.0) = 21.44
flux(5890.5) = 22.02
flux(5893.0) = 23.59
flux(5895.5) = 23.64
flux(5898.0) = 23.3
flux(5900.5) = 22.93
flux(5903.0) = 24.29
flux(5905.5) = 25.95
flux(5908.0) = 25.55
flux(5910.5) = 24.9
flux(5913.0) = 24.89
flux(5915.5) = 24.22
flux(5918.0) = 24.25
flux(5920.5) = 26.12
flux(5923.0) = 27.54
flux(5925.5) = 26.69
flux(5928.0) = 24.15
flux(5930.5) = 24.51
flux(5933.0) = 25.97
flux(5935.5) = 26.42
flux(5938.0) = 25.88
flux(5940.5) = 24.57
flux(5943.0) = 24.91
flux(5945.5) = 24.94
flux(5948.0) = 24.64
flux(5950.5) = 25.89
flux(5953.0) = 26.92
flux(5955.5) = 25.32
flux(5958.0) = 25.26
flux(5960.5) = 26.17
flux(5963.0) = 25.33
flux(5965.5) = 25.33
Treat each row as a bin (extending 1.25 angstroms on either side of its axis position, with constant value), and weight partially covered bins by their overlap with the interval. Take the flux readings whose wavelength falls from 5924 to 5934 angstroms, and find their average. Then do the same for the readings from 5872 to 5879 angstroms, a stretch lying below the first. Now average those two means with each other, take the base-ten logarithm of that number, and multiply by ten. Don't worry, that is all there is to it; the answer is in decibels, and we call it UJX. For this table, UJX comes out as 14.0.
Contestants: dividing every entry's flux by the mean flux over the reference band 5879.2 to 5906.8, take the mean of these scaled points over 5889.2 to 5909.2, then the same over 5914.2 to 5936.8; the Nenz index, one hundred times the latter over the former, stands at 107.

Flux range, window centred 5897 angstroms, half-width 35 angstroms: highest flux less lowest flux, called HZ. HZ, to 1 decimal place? 6.1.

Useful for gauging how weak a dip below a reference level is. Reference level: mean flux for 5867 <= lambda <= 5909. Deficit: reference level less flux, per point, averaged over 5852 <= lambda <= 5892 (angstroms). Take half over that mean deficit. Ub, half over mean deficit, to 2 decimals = -0.63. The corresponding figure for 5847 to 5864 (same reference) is -0.33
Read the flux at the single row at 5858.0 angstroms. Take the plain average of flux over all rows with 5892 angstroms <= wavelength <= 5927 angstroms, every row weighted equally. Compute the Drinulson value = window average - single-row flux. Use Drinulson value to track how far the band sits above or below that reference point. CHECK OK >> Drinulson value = -1.1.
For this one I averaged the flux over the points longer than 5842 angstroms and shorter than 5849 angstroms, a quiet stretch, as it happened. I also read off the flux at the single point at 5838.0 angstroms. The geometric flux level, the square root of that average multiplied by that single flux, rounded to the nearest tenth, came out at 26.7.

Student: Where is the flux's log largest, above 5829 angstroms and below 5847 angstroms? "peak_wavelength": 5833.0 angstroms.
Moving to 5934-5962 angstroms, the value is 5953.0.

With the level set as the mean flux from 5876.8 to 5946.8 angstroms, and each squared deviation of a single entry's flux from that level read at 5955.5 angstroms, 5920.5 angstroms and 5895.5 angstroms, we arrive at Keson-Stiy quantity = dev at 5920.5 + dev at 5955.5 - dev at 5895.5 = 0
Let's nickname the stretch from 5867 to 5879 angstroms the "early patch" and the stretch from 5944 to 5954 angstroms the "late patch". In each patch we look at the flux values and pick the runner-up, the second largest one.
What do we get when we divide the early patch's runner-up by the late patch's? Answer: 1.03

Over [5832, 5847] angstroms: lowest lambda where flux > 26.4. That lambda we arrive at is 5833.0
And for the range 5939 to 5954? 5953.0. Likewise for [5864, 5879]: 5868.0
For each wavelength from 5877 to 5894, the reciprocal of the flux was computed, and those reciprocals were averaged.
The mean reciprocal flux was 0.041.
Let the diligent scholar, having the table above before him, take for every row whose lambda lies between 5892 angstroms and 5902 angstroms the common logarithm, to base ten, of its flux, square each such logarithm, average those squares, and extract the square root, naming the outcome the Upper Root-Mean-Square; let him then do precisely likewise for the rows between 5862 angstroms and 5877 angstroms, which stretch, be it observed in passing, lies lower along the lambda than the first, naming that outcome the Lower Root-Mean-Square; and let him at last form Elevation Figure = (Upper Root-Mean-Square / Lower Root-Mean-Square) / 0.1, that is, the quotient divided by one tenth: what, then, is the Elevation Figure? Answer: 9.6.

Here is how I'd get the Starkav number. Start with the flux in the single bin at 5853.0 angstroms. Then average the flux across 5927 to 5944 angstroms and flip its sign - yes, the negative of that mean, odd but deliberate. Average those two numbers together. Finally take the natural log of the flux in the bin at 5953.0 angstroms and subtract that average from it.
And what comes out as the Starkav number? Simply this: 3.1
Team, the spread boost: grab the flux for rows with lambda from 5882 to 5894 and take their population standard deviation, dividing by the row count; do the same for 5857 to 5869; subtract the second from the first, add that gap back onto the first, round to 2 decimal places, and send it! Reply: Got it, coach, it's 3.41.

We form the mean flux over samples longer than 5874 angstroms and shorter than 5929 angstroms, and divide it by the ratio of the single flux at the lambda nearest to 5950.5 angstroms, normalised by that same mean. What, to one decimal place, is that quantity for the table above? 23.6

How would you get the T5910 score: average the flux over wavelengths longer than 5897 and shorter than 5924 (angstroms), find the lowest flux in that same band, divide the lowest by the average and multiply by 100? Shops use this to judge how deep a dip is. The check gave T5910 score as 92.1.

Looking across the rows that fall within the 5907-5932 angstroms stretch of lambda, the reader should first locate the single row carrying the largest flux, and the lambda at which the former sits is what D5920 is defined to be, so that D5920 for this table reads 5923.0 angstroms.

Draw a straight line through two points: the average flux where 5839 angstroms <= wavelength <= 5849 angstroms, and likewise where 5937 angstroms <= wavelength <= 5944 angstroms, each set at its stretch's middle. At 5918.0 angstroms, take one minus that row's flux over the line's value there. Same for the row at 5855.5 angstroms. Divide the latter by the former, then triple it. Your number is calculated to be 3.7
